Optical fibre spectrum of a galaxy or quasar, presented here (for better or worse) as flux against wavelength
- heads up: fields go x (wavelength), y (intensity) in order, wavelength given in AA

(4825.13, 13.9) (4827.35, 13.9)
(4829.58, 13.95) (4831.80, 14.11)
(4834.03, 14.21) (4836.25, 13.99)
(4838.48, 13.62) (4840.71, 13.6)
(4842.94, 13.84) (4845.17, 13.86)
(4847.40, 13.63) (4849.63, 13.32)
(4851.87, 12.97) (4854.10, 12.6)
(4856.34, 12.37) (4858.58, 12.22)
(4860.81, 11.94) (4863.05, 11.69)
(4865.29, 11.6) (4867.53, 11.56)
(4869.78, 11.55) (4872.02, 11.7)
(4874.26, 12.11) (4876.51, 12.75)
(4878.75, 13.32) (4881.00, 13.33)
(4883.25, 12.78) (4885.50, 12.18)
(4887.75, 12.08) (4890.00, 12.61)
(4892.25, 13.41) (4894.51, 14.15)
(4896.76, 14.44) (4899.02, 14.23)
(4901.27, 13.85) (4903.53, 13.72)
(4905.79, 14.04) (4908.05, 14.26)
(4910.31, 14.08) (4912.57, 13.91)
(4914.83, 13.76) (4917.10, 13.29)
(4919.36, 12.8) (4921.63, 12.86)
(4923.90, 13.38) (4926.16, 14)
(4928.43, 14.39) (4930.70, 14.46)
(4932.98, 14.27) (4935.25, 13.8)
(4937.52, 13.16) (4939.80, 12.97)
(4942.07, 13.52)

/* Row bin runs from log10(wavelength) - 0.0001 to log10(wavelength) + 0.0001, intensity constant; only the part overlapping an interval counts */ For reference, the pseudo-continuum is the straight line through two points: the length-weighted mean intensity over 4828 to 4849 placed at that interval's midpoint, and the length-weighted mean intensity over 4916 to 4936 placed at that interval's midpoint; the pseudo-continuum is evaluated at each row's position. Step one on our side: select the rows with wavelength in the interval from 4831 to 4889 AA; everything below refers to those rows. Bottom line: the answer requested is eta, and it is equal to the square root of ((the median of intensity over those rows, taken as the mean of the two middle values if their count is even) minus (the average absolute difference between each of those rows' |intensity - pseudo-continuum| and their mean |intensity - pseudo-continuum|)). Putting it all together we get 3.47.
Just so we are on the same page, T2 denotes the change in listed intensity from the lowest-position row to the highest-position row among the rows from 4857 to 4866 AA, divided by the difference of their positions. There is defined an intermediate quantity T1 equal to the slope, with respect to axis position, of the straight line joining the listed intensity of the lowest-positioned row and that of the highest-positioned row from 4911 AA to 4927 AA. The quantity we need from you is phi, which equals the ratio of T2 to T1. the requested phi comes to -14.0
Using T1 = 0.01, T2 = -0.09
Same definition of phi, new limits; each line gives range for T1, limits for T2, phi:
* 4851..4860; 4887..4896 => -2.7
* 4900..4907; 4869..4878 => 4.2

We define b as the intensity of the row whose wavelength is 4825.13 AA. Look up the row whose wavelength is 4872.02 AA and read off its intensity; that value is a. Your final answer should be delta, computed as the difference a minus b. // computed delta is -2.2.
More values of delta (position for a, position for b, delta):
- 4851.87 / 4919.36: 0.2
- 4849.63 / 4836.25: -0.7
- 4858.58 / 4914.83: -1.5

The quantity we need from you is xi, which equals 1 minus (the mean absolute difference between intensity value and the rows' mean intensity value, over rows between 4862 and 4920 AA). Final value 0.14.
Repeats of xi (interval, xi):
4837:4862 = 0.39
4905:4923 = 0.52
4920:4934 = 0.48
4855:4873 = 0.74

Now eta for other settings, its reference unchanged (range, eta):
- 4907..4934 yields 3.71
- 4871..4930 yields 3.60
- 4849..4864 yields 3.45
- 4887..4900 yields 3.66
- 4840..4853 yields 3.66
